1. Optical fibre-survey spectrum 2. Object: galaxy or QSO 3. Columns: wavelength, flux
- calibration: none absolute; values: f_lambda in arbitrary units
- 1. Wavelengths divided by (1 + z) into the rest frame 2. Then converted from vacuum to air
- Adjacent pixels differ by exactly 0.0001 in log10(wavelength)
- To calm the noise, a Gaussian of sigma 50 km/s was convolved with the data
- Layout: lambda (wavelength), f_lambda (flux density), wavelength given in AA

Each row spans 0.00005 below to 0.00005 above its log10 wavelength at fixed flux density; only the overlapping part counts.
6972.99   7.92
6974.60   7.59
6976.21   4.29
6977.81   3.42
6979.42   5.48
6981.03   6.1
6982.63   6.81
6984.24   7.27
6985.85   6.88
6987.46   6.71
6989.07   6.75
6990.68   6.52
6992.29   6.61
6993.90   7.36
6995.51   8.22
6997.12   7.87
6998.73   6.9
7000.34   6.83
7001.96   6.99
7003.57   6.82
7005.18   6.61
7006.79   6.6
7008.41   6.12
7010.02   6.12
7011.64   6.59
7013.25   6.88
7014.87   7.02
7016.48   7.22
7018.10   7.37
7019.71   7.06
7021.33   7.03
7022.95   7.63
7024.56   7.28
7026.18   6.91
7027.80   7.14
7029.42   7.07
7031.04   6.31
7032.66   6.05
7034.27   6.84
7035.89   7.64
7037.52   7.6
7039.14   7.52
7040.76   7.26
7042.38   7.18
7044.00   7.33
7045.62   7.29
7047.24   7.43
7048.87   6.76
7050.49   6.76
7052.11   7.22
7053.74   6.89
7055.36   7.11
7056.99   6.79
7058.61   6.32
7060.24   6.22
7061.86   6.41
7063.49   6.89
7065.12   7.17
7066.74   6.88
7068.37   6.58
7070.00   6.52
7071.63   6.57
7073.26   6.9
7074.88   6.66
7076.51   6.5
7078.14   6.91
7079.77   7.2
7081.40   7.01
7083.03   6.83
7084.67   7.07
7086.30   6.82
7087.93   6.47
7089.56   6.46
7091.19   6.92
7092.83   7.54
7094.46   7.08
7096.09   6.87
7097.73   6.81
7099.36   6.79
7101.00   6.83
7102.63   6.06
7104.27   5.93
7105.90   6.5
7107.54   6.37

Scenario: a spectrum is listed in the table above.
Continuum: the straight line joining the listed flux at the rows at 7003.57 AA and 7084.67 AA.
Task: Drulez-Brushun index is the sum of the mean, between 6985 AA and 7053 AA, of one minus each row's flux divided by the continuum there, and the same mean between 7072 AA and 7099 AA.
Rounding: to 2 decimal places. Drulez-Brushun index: 0.01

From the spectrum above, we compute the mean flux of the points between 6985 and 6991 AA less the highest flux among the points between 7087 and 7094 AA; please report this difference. -0.8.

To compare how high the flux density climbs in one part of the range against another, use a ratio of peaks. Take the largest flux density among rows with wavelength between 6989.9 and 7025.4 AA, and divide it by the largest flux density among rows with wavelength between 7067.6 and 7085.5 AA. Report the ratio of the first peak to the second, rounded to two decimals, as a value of 1.14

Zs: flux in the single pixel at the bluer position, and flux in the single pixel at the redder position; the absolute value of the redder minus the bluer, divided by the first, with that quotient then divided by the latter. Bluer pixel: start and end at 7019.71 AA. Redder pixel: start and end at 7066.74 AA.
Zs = 0.0037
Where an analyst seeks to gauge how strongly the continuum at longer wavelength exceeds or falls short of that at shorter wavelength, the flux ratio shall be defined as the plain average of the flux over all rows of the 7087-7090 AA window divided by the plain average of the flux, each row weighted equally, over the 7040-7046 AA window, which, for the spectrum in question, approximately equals 0.89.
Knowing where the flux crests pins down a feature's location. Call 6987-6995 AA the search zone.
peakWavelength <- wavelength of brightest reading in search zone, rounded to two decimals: 6993.90 AA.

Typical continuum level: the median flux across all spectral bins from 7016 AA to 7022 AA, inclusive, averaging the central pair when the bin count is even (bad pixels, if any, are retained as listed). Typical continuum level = 7.14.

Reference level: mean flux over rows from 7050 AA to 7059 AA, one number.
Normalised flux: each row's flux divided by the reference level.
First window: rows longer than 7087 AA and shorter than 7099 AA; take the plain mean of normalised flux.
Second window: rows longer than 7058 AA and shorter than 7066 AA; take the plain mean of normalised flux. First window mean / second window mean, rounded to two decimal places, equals 1.04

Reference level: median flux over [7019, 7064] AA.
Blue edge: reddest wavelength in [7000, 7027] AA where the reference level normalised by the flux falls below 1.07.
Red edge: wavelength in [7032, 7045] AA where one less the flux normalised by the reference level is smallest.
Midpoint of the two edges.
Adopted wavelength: 7031.0 AA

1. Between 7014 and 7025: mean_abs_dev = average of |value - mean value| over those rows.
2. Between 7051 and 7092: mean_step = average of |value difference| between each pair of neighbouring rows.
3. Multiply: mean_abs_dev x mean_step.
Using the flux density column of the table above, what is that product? 0.044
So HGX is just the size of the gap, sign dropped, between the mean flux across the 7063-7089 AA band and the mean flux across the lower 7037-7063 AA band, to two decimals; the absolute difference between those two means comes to 0.19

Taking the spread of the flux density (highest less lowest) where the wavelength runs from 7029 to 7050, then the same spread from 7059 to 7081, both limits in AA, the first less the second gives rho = 0.6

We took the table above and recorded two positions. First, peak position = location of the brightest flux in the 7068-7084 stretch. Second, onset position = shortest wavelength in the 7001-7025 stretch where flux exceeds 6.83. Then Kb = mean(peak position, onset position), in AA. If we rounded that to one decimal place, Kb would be 7040.9 AA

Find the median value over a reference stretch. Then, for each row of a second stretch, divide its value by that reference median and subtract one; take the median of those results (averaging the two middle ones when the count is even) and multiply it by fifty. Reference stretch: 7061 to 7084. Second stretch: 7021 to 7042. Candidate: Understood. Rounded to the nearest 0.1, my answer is 2.1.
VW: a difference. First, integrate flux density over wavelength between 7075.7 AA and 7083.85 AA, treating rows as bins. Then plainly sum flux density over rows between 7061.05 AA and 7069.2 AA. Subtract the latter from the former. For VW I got 22.2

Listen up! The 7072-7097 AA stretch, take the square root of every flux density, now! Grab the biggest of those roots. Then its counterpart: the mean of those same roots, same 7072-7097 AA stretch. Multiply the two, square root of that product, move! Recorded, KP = 2.68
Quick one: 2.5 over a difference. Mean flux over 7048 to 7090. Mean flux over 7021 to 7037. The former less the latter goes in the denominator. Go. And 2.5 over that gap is -11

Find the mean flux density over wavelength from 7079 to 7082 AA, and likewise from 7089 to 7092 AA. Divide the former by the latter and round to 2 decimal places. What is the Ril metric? 1.06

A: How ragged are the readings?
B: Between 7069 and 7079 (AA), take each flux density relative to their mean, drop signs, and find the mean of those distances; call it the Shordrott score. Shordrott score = 0.15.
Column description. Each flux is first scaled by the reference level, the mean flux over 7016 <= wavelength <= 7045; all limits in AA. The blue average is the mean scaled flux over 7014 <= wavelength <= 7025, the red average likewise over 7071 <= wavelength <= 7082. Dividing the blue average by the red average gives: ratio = 1.06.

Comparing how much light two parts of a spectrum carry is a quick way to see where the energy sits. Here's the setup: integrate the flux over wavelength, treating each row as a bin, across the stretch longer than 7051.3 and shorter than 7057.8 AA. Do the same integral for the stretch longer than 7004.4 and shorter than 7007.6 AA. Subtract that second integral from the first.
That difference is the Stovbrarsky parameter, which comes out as 24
